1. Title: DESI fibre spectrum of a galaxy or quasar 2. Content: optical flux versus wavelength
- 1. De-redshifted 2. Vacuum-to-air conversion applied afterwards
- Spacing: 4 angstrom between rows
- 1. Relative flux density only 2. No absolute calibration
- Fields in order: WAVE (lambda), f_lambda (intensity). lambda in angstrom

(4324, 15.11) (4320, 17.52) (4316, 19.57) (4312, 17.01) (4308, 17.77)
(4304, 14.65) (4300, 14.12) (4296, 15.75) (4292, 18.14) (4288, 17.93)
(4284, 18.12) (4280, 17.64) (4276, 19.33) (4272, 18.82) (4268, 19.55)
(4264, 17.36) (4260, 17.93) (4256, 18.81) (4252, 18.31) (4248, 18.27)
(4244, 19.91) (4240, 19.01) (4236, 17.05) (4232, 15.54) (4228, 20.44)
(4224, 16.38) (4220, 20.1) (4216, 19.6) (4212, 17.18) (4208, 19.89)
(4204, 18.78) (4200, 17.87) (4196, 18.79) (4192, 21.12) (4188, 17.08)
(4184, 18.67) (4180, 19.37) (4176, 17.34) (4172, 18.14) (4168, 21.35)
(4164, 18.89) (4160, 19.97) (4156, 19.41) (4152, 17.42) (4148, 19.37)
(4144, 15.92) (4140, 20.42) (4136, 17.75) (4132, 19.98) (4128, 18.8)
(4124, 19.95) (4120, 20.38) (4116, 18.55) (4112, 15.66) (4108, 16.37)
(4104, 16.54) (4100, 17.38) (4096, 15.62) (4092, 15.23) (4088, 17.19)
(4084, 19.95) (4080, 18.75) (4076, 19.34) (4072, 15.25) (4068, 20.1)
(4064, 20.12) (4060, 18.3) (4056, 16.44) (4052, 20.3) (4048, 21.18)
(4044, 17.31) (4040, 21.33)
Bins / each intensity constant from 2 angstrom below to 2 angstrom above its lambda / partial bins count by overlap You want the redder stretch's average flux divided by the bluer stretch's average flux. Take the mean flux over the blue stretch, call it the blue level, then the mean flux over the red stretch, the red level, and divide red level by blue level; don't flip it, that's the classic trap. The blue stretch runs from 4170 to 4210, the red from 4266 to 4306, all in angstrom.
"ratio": 0.93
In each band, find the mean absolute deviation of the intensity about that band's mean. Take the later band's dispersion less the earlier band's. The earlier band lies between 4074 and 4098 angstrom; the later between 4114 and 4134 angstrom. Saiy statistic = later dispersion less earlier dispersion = -1.0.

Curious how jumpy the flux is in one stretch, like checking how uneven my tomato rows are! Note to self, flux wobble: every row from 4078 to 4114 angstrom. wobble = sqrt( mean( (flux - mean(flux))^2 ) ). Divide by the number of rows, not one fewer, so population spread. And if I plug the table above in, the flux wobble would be 1.47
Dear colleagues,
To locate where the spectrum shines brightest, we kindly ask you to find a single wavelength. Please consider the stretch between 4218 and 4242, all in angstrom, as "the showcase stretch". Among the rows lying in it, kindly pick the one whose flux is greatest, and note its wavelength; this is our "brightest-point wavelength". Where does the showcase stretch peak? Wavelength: 4228 angstrom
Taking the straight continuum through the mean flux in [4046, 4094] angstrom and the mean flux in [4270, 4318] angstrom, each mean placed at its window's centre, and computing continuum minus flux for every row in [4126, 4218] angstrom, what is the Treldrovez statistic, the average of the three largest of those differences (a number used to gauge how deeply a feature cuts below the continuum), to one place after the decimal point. 1.3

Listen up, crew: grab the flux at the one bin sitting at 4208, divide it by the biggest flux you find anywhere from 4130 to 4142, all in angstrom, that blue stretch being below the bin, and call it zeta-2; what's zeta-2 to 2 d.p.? 0.97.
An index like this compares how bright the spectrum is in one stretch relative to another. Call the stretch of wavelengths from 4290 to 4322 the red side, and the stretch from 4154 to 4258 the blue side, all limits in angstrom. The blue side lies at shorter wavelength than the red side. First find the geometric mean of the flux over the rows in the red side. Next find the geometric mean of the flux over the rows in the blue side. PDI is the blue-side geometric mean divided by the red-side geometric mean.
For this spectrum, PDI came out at 1.12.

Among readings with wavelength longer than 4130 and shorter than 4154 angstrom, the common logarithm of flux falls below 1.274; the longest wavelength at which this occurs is 4152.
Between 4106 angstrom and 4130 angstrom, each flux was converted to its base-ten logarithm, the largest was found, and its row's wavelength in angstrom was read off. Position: 4120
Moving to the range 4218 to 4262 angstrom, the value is 4228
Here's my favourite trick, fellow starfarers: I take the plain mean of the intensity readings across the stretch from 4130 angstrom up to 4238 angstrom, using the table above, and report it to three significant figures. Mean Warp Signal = 18.7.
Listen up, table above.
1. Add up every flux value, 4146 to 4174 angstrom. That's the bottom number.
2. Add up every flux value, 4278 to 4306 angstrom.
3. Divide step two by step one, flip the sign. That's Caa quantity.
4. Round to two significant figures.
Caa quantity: -0.86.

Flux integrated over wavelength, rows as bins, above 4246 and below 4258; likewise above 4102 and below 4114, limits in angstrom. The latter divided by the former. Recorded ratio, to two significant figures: 0.88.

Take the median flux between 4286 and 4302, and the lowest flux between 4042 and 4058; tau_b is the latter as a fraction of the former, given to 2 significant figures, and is 0.98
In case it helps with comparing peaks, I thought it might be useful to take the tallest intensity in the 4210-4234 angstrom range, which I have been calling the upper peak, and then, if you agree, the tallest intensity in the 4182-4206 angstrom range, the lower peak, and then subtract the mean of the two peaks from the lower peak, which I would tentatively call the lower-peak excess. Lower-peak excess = 0.34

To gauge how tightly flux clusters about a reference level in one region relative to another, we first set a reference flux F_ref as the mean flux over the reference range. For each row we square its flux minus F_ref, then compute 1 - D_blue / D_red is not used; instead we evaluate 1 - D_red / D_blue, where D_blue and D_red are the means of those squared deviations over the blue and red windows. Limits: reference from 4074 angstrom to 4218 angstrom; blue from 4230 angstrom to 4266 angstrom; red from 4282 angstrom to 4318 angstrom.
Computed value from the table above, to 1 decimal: -2.1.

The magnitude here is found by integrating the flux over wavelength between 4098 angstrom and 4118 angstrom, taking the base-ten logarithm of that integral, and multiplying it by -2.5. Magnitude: -6.32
